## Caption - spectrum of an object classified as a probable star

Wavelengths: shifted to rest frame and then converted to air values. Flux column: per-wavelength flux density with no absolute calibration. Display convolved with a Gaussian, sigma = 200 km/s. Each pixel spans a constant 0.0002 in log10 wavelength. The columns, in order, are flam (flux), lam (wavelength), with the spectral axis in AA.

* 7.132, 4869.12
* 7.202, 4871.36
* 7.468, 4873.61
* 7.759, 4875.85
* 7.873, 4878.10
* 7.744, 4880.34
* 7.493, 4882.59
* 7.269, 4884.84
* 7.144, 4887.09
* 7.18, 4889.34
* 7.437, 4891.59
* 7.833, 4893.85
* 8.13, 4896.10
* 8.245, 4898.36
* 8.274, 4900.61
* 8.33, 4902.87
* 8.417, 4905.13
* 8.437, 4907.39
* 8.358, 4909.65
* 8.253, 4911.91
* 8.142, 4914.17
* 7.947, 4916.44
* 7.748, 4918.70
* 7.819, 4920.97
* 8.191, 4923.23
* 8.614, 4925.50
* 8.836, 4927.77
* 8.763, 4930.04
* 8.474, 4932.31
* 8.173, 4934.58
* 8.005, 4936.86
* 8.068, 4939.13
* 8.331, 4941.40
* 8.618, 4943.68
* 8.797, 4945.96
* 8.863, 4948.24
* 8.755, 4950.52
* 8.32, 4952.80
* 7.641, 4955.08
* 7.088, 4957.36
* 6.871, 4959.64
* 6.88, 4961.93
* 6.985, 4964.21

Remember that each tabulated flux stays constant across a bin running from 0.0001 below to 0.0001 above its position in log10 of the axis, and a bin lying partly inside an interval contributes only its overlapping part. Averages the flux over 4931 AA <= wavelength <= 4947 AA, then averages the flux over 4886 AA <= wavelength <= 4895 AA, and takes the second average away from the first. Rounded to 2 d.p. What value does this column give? 0.95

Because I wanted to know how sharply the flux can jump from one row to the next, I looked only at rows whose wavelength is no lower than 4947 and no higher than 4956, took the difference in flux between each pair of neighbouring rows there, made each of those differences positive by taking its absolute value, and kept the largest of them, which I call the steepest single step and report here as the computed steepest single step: 0.68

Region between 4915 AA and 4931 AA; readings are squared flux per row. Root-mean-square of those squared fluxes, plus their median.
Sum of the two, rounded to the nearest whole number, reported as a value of 136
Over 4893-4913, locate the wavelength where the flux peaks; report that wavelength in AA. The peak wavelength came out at 4907.39 AA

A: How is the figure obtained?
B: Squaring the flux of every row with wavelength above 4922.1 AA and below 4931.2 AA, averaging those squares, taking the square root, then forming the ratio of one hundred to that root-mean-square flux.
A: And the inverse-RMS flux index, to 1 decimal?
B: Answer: 11.6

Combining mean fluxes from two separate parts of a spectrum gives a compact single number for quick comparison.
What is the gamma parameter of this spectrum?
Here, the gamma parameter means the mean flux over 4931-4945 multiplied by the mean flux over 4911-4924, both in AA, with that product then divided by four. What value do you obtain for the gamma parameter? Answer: 16.6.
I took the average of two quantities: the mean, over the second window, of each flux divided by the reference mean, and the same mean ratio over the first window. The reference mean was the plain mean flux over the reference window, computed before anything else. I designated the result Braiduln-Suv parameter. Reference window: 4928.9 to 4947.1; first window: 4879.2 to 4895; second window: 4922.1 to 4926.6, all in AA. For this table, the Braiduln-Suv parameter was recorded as 0.94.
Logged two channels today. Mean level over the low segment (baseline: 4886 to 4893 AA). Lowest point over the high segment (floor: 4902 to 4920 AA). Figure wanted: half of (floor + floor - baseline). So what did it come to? 4.1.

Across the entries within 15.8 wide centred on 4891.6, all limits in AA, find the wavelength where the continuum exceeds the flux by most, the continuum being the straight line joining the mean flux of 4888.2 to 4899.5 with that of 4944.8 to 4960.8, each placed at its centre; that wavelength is 4887.09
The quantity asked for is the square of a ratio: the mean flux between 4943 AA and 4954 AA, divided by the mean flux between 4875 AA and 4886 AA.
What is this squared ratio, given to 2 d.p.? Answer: 1.29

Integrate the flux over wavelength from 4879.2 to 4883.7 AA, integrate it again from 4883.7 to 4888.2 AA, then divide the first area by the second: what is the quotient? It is 1.1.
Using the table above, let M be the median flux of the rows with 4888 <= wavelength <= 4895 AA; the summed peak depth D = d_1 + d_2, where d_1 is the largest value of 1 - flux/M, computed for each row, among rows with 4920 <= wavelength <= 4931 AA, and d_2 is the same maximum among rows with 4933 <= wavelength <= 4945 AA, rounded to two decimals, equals -0.13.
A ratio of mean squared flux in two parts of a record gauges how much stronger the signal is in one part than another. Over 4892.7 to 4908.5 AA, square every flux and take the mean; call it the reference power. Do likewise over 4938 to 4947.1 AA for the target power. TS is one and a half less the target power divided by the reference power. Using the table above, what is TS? 0.45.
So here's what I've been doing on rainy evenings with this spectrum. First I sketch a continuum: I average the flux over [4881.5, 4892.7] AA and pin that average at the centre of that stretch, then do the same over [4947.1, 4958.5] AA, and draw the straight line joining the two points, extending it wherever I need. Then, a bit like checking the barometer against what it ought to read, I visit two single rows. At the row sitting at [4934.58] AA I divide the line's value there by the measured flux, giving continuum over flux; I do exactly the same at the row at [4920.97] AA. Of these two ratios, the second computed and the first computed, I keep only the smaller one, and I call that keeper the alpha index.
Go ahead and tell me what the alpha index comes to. 0.967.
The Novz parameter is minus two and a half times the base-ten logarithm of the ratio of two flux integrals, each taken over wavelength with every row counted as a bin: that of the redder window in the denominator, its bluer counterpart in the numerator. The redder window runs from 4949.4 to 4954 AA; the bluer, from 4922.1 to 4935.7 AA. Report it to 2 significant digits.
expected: -1.2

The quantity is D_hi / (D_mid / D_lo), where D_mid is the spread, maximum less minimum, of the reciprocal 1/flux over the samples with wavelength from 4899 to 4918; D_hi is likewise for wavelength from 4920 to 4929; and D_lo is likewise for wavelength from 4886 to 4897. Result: 0.034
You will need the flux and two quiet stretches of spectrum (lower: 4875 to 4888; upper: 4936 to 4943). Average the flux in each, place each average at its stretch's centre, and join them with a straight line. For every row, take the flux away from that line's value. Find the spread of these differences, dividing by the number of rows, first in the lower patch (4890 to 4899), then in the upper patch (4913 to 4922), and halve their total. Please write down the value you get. 0.230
